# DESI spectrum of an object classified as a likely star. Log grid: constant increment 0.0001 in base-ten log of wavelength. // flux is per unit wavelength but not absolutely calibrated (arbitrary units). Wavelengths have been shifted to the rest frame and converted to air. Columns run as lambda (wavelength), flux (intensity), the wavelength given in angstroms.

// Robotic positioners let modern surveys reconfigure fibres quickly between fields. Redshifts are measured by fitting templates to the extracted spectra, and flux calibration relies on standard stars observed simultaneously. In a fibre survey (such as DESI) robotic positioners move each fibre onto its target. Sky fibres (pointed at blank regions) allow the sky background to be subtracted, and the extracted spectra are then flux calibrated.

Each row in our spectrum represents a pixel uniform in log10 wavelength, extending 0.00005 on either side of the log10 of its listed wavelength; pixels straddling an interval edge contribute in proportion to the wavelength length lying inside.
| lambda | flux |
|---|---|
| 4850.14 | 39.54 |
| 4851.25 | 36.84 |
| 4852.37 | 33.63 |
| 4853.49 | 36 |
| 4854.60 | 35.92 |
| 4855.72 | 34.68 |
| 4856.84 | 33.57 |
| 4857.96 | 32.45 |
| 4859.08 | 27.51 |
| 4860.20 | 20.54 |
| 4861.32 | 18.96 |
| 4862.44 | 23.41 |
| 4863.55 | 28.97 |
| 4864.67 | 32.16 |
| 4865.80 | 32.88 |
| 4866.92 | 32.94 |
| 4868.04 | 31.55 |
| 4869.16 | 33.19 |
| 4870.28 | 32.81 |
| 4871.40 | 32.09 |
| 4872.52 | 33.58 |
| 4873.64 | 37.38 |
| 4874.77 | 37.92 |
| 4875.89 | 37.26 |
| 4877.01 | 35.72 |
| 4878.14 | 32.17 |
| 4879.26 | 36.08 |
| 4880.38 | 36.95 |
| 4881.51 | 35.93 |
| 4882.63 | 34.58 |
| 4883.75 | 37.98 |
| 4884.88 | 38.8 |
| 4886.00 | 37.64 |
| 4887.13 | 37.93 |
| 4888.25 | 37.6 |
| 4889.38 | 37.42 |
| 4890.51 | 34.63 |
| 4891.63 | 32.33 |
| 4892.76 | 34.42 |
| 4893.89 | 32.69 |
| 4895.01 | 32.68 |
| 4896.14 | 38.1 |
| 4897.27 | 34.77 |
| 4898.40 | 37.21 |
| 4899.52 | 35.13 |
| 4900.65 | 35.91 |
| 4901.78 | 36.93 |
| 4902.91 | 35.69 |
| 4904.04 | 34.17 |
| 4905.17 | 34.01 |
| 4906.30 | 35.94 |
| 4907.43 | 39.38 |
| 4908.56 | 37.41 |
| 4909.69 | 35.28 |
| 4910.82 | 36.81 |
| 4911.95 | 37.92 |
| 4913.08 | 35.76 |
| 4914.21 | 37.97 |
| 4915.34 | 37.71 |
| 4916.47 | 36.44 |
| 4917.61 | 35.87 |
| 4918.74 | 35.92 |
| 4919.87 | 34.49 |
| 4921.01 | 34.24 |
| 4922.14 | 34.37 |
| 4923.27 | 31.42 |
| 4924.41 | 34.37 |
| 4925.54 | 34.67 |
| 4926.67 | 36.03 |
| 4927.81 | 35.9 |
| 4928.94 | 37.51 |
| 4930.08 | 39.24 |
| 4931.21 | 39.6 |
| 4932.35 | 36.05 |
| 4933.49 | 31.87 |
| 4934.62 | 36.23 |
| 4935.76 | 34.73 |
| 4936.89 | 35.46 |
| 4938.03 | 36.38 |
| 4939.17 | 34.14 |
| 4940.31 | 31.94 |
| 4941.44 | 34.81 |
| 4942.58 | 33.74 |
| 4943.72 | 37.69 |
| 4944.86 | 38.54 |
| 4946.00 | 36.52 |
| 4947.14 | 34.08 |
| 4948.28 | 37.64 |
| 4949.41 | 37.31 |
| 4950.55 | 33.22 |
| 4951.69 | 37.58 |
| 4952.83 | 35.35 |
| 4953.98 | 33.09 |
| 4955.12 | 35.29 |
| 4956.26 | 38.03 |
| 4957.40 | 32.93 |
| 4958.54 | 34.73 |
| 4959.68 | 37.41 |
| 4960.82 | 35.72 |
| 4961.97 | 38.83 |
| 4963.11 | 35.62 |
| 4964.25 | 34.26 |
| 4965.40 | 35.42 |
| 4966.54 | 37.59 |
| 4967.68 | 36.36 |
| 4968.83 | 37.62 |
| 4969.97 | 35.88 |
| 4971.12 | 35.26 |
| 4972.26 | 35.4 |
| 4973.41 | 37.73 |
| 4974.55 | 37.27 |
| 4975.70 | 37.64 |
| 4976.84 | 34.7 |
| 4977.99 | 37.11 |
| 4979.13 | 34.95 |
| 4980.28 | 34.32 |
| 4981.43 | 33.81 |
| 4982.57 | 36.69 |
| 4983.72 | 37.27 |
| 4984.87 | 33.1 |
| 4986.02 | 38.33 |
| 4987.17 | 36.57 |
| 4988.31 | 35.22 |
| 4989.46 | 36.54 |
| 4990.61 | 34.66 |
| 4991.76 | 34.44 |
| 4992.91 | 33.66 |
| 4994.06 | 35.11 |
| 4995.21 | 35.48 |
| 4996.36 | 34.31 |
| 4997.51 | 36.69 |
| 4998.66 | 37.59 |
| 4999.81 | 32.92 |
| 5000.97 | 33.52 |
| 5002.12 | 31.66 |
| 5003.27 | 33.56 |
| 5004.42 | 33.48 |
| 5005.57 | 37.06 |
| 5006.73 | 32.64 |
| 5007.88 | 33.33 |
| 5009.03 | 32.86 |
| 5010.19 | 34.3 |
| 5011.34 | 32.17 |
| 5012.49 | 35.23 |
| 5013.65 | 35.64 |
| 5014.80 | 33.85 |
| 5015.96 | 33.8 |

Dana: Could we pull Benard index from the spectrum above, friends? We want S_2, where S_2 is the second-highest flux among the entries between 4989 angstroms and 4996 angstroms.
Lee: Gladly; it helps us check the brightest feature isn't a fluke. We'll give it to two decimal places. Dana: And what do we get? 35.48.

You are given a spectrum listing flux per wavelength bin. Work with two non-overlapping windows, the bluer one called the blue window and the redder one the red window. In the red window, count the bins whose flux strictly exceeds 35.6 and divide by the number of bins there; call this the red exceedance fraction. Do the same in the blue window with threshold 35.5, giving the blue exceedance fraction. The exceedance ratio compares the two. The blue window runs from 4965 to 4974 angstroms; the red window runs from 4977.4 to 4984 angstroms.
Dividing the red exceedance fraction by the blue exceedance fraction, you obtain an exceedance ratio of 0.80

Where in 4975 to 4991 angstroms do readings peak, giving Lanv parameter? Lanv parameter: 4986.02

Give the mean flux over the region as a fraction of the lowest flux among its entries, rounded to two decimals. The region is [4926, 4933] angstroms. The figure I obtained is 1.04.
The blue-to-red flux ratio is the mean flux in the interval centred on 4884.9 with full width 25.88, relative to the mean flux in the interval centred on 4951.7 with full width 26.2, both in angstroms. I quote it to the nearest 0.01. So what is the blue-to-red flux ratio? 1.01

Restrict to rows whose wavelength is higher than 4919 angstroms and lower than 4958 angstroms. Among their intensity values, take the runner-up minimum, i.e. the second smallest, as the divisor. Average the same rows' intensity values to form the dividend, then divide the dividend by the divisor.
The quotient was 1.11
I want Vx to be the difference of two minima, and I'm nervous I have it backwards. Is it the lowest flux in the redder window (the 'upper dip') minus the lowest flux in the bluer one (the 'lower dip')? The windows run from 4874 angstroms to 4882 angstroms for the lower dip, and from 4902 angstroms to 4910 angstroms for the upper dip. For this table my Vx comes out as 1.8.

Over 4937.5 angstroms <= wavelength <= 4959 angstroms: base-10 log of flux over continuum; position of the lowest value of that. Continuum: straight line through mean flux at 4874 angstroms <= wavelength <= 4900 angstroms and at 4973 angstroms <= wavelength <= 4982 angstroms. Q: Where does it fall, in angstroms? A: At 4940.31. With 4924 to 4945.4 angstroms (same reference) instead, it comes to 4933.49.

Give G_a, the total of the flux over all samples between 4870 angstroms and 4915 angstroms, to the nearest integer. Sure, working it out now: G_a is 1435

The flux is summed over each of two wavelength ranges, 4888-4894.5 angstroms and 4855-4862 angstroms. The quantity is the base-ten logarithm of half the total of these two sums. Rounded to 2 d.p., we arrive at 2.28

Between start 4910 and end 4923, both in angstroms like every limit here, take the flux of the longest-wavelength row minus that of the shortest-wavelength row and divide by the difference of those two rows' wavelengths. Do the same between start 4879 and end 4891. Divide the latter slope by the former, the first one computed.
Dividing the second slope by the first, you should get 0.6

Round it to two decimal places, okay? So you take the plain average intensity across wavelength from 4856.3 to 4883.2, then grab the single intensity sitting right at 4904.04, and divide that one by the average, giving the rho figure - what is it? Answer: 1.06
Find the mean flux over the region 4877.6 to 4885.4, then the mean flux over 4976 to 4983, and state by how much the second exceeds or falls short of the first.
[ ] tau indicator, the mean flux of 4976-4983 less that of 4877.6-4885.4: -1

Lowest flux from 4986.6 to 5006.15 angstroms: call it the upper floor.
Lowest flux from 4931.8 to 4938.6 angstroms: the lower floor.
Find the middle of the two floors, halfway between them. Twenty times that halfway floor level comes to 635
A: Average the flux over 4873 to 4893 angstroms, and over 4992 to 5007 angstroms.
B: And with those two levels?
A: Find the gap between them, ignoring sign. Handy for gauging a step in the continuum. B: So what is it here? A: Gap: 1.8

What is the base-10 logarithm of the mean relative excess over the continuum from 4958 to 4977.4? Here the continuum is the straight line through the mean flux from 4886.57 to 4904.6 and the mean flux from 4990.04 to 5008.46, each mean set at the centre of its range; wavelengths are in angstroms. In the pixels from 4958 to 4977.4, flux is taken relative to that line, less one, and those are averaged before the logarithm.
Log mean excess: -1.3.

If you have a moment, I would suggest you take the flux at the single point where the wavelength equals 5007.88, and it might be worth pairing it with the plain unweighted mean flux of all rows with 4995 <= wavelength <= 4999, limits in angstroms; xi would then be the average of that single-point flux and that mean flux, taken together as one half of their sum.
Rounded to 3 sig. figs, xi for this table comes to 34.7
